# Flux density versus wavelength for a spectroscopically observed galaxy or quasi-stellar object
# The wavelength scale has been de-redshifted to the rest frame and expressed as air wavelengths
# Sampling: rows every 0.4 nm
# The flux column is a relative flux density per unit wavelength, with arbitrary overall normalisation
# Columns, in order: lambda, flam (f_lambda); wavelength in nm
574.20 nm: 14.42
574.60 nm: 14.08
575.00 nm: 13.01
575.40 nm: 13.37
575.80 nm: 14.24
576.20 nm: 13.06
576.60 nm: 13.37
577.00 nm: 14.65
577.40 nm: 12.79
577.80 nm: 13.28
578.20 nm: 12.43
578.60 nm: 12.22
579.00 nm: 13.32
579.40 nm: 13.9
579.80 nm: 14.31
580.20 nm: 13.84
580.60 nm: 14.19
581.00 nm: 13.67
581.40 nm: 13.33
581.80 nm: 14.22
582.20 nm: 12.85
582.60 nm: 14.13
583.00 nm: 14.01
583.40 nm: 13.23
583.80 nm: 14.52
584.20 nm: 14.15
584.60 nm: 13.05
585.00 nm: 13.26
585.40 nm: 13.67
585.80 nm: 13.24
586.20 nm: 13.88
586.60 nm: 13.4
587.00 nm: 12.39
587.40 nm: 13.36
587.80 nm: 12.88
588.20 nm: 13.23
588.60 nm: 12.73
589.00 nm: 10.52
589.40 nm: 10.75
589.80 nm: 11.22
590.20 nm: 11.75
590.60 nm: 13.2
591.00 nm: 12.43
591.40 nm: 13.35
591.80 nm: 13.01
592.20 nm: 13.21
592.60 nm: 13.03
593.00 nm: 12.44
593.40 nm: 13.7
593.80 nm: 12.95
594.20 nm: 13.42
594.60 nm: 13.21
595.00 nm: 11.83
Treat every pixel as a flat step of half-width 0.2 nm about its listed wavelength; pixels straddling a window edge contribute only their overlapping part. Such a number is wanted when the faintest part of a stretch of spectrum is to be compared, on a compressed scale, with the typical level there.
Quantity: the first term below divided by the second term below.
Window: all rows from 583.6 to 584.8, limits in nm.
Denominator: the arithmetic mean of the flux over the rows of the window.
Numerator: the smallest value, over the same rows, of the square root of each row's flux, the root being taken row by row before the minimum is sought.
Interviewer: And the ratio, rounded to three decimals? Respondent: 0.260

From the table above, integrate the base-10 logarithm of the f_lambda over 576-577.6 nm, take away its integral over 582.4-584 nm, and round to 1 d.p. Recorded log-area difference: 0.0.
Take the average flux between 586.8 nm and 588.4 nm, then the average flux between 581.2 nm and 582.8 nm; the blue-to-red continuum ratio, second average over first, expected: 1.05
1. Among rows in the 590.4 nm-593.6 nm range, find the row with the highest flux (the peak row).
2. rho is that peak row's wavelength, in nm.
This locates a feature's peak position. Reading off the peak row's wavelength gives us 593.40 nm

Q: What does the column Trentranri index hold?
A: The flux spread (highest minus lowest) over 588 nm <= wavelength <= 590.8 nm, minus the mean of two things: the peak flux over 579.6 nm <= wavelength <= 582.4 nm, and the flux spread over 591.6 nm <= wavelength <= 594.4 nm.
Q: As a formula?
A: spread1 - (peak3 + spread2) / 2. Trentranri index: -5.1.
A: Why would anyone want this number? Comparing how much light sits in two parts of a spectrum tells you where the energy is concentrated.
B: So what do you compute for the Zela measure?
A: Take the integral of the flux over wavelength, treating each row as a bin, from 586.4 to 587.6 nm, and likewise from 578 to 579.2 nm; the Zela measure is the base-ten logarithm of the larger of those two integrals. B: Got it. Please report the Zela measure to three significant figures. 1.19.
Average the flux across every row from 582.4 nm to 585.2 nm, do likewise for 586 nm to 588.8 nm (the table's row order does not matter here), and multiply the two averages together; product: 181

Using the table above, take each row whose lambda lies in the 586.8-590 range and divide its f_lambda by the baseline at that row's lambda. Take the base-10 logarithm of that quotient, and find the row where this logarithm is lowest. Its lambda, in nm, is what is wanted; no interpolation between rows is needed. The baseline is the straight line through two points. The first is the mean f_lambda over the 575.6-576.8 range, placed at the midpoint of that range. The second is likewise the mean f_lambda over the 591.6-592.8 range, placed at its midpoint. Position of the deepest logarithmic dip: 589.00 nm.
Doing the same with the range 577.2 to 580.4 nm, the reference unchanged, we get 578.60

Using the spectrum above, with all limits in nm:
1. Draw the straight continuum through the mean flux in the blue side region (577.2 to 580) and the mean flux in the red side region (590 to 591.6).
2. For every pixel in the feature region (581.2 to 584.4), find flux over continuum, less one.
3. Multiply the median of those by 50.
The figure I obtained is 4.1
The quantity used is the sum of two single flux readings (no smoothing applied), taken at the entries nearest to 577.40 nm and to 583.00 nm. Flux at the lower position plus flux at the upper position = 26.8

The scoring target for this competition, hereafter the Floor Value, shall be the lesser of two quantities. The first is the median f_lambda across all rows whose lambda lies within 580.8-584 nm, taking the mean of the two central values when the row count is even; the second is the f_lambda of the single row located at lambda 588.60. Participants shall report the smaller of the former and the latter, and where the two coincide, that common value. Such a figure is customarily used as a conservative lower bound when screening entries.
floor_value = 12.73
